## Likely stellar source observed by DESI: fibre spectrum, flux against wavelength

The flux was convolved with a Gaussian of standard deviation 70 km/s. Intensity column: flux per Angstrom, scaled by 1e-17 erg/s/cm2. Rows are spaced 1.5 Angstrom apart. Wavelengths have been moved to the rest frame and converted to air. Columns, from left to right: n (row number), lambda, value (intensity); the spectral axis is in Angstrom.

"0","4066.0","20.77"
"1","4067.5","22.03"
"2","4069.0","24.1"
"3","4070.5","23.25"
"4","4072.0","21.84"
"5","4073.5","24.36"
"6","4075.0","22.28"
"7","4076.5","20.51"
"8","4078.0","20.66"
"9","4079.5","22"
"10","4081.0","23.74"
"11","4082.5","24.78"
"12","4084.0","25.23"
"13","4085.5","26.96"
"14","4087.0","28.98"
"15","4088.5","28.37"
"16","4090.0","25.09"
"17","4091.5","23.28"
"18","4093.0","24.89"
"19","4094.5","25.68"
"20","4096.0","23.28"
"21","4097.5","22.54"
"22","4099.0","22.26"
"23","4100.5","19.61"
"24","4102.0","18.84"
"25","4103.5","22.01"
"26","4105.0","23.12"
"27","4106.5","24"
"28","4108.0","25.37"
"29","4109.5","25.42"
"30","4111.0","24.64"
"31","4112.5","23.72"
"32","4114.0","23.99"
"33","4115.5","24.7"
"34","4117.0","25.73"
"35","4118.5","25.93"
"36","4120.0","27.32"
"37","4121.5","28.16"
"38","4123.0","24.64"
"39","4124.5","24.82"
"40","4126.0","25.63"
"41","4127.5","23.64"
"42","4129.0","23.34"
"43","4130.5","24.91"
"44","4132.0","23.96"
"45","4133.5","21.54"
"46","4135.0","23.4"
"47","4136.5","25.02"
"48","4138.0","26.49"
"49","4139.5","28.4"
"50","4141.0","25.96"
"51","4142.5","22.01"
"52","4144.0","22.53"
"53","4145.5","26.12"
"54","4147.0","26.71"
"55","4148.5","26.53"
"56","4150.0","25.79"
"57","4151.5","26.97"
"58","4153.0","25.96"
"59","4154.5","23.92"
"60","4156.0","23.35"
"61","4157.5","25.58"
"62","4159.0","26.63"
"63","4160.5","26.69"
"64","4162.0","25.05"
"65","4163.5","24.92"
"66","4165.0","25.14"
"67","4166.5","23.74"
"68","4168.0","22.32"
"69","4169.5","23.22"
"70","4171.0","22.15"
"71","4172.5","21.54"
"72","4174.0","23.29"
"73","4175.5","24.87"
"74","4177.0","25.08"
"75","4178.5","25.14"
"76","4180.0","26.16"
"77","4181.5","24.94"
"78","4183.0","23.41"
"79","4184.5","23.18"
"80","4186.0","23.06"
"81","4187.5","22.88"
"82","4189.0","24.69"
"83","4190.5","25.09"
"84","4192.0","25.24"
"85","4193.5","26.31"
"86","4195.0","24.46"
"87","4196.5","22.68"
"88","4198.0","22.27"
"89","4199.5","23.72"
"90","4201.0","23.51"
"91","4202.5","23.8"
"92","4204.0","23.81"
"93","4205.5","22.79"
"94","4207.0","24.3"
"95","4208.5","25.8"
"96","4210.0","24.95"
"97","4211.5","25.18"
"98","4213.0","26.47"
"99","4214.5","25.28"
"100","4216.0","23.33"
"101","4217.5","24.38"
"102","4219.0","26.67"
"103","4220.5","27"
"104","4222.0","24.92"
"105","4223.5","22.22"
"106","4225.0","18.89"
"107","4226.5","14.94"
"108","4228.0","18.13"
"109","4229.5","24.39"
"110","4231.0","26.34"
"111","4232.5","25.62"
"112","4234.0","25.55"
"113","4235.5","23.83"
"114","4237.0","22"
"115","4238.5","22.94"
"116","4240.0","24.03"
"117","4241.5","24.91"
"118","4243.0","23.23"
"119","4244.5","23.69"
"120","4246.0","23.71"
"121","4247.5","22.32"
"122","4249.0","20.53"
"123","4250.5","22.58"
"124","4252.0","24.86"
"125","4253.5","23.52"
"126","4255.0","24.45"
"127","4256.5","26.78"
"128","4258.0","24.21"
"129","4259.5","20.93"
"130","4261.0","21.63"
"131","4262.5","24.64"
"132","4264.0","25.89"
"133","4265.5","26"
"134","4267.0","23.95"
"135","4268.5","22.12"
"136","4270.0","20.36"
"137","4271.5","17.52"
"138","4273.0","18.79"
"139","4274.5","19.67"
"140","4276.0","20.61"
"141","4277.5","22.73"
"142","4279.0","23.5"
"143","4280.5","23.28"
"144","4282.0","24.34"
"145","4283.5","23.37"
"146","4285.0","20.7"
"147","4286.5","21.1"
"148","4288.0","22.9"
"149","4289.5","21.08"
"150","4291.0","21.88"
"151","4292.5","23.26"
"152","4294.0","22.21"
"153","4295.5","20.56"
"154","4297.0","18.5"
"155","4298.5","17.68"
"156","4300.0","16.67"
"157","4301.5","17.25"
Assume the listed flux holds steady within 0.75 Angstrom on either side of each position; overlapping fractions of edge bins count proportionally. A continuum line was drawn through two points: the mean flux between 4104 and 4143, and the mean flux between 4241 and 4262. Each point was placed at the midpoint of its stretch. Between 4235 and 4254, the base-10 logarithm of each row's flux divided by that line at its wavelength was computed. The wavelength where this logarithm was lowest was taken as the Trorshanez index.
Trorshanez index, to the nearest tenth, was 4249.0 Angstrom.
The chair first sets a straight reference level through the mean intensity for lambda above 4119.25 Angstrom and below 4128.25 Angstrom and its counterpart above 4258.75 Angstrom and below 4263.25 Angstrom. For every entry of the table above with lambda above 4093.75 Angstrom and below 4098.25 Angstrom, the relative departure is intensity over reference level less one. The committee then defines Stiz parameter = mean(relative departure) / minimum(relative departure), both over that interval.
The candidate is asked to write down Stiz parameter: 0.7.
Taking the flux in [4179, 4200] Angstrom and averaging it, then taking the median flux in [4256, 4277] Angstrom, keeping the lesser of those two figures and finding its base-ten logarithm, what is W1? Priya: 1.34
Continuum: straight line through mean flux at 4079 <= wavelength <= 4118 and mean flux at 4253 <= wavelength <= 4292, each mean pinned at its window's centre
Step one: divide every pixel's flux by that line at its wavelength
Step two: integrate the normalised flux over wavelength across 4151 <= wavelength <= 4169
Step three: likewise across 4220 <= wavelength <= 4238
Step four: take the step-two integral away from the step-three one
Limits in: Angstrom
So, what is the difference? -1.2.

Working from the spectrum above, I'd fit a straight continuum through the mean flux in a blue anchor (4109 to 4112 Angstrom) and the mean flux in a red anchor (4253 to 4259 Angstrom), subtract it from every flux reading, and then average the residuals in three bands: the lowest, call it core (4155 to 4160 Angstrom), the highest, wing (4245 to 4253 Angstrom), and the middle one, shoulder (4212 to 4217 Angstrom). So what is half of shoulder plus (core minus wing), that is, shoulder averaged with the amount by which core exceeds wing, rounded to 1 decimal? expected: 1.2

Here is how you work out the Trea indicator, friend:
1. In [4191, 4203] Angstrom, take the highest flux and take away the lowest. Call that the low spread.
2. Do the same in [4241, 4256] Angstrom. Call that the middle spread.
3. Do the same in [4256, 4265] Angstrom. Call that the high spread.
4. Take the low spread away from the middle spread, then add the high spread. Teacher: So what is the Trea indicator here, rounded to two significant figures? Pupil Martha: 6.2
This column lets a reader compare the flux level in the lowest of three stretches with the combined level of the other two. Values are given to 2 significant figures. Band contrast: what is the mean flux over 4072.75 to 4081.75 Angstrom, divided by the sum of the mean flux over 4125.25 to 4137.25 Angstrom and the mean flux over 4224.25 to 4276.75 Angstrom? 0.48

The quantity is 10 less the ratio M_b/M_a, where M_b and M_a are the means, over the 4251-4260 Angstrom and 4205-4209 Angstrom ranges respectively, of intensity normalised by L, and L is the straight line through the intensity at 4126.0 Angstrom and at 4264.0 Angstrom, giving 9.01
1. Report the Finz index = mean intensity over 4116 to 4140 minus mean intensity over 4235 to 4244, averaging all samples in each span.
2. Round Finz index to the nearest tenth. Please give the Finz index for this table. 1.7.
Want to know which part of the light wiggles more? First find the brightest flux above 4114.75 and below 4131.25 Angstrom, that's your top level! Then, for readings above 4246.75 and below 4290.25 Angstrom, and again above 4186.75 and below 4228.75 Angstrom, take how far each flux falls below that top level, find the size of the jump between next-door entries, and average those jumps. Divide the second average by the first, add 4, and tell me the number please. 4.87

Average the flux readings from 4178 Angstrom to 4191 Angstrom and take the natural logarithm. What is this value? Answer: 3.19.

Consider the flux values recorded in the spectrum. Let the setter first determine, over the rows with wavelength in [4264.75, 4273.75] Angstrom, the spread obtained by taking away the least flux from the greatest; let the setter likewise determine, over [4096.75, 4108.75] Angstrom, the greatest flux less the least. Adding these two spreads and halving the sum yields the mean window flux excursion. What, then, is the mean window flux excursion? 7.5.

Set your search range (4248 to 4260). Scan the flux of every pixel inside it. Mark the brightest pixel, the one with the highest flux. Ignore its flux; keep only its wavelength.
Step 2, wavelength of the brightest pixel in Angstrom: 4256.5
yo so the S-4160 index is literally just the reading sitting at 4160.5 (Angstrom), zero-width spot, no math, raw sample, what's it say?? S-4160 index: 26.69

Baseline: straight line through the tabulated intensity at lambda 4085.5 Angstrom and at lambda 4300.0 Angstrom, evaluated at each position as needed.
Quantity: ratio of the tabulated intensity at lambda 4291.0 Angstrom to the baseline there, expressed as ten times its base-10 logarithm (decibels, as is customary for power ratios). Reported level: 1.1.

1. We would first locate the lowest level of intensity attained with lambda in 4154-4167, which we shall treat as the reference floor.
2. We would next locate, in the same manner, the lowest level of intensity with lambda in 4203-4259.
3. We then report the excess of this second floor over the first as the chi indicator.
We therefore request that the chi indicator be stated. -8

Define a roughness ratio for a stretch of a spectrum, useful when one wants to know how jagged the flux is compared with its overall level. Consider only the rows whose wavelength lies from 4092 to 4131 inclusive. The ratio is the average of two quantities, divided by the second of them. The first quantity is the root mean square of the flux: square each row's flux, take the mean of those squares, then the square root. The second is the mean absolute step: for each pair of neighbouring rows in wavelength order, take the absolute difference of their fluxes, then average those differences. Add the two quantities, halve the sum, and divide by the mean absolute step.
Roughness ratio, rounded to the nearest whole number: 11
